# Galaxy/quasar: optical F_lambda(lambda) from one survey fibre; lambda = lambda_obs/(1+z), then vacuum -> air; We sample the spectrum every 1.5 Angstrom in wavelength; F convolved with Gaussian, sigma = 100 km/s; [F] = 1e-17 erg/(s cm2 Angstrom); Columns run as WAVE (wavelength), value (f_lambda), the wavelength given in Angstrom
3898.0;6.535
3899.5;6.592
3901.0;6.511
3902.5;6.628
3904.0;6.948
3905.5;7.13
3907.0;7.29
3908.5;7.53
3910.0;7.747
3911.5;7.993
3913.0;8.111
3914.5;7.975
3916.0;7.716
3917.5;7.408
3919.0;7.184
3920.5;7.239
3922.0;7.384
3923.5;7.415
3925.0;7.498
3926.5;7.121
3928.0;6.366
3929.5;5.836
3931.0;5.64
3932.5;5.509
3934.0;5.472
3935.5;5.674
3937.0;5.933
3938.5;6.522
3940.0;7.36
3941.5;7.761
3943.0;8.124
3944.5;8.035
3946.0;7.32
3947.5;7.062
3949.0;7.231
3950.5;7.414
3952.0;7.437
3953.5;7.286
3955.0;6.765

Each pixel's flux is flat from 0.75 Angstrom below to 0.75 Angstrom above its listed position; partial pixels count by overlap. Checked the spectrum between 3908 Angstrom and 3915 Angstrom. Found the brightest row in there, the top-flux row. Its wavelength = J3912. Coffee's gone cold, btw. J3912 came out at 3913.0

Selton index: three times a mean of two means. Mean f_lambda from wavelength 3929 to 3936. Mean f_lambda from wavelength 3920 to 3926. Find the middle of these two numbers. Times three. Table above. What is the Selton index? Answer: 19.5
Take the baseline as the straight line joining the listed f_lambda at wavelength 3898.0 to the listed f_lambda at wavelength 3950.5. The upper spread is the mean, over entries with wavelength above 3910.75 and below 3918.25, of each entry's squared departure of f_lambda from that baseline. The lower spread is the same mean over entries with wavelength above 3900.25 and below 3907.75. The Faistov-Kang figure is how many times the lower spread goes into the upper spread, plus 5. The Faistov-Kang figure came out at 13.3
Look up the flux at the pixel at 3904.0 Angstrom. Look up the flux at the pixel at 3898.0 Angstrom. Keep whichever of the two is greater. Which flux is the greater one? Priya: 6.9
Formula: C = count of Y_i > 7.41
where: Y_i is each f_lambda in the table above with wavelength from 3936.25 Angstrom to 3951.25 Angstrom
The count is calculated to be 4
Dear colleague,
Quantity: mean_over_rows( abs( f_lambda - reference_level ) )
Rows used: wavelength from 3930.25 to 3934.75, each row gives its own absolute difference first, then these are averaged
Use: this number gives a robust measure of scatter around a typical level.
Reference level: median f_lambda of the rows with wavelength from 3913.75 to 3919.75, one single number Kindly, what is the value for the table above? 2.0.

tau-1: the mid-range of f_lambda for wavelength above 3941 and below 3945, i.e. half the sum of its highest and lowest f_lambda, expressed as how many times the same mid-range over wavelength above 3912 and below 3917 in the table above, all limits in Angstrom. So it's 1.00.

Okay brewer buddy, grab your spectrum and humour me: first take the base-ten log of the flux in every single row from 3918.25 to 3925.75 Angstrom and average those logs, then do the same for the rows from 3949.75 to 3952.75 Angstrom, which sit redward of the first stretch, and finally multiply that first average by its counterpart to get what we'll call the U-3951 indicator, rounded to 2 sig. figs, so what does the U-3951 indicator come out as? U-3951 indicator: 0.75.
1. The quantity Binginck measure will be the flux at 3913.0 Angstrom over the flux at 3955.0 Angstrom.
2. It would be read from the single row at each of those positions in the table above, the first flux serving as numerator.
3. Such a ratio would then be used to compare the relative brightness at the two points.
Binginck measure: 1.20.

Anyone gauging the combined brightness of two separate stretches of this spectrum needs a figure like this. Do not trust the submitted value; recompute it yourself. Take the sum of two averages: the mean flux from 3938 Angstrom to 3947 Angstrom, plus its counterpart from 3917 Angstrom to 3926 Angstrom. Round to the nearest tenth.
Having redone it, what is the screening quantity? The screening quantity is 14.9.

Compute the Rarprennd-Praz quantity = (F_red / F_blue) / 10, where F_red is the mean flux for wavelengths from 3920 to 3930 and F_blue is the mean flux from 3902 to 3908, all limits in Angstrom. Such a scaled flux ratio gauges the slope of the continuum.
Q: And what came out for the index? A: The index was 0.100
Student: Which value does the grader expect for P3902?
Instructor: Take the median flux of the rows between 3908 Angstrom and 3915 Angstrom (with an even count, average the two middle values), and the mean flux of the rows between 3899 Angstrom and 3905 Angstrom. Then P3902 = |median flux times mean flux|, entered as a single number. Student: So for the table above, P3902 53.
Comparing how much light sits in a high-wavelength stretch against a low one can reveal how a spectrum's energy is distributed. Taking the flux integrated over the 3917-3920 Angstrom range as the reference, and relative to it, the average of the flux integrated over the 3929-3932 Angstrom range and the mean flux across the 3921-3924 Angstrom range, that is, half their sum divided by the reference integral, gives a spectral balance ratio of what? 0.56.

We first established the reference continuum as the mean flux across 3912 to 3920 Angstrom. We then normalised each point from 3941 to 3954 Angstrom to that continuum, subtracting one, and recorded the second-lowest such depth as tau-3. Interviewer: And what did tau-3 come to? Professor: -0.058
